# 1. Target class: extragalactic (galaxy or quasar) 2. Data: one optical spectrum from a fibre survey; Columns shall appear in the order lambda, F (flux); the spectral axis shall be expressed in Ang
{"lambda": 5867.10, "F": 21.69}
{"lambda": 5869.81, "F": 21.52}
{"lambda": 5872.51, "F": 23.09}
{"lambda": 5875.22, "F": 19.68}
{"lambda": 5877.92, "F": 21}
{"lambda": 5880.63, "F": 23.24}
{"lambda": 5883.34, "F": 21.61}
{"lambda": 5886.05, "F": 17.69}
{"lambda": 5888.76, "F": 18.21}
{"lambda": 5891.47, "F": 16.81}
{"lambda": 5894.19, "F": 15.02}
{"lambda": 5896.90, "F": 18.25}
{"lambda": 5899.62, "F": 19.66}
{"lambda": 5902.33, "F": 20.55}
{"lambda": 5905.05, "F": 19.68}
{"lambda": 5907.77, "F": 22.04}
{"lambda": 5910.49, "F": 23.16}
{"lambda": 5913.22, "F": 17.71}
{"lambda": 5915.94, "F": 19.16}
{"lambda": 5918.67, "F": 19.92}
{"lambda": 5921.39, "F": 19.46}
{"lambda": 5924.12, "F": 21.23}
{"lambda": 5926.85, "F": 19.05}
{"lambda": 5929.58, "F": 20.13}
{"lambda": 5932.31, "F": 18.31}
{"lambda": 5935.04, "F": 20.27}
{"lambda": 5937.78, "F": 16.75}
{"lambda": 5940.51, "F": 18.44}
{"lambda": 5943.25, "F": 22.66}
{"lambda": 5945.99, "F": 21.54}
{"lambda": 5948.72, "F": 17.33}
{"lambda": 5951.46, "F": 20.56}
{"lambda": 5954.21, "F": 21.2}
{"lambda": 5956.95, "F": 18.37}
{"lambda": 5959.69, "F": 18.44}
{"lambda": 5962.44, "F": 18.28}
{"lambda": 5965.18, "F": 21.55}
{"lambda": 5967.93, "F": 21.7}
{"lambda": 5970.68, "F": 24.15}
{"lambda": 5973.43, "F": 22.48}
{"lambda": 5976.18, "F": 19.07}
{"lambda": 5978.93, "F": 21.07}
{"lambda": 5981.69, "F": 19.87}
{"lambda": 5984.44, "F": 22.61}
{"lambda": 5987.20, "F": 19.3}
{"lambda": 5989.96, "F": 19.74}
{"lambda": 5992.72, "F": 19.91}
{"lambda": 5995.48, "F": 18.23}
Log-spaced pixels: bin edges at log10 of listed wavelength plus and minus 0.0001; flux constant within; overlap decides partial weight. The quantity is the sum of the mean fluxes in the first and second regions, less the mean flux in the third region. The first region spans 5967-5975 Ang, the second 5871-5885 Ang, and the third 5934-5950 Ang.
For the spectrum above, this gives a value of 25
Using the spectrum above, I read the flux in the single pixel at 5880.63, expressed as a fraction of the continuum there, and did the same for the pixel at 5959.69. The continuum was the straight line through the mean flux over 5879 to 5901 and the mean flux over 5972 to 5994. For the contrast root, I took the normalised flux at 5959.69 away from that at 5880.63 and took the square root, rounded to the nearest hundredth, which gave 0.57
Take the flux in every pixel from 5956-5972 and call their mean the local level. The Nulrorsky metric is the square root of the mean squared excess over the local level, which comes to 2.22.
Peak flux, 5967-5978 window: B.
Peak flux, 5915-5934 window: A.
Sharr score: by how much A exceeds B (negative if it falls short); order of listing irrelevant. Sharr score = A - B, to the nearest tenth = -2.9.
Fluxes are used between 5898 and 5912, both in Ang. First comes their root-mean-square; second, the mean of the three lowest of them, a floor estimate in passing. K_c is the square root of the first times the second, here 20.5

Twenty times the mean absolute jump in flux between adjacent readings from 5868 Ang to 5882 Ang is 42.7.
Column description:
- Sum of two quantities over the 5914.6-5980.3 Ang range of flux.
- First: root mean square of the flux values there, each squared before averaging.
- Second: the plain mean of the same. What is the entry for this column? 40.2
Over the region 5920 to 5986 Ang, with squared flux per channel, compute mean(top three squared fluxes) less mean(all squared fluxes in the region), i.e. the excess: 125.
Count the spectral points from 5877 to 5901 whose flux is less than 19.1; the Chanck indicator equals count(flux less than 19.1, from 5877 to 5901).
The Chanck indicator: 5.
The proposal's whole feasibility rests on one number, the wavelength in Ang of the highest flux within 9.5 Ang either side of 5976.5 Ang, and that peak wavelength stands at 5970.68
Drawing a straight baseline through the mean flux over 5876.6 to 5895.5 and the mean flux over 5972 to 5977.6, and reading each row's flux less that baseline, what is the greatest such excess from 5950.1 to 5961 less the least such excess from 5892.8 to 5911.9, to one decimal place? 5.0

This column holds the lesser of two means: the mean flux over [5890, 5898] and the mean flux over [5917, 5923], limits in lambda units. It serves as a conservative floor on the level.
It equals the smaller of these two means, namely 16.7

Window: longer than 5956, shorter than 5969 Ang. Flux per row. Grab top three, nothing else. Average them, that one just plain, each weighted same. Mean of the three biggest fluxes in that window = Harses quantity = 20.6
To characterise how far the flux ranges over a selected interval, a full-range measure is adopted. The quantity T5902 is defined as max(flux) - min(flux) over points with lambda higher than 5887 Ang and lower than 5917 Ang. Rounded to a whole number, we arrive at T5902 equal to 8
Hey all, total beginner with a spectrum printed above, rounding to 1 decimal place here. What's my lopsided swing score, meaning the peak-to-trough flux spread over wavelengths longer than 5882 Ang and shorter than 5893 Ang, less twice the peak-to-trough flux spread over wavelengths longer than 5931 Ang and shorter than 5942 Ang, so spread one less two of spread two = -2.2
